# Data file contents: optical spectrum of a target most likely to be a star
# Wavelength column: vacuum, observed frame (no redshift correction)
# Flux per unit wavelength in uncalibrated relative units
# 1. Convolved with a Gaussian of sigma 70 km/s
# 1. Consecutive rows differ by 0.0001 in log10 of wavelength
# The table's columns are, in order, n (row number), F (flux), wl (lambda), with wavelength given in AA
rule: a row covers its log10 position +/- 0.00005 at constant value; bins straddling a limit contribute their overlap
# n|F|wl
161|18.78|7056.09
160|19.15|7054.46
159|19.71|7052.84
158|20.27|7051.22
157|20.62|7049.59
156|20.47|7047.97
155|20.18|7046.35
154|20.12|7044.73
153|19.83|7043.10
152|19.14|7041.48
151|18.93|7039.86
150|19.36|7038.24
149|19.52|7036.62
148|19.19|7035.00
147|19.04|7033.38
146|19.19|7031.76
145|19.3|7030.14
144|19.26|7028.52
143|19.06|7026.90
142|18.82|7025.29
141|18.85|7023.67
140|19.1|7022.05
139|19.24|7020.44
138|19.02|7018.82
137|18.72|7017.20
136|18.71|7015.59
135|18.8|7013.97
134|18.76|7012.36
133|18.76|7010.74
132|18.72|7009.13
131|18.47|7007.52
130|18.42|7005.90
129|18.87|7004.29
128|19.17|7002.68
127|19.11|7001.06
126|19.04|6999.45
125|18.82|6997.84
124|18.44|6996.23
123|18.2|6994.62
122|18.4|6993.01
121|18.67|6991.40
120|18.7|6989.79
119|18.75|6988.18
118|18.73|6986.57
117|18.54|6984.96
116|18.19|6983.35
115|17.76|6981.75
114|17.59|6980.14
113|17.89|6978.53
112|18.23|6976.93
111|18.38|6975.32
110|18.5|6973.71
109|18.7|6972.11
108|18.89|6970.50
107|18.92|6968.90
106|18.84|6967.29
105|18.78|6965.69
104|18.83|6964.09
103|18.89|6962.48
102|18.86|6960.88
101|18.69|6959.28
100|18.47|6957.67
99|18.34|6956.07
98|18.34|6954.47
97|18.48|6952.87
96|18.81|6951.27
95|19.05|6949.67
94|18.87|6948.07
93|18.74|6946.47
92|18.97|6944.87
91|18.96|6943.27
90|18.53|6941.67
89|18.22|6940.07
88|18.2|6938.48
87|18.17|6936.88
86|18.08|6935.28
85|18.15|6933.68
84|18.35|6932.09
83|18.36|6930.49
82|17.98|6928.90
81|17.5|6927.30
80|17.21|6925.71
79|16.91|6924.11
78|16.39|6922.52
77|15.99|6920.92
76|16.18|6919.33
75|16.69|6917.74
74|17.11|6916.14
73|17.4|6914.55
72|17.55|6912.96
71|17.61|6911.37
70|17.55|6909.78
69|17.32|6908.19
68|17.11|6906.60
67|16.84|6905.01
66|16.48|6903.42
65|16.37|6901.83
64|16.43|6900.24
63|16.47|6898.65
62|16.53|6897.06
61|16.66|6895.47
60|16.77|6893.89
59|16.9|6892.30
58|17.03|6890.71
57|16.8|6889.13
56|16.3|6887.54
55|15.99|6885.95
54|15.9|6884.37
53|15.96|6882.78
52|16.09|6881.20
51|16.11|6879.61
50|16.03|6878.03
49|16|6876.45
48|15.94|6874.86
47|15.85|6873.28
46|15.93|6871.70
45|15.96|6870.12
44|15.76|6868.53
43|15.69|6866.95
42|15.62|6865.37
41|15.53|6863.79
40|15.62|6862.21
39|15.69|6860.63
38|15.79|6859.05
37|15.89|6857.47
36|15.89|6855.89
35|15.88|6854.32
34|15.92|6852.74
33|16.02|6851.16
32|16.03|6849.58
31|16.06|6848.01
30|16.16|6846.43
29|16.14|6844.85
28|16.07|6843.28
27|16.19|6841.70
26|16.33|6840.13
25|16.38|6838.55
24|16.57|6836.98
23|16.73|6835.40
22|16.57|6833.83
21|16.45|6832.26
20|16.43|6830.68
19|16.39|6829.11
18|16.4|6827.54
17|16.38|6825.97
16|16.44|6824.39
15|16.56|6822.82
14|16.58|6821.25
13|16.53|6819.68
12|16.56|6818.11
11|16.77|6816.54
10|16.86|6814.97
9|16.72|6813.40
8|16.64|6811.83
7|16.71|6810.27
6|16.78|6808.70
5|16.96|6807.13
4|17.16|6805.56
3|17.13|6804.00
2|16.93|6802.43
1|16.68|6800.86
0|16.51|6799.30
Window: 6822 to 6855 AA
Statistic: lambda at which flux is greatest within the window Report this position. 6835.40 AA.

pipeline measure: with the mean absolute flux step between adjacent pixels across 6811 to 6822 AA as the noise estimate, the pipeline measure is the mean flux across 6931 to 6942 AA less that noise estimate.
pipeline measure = 18.1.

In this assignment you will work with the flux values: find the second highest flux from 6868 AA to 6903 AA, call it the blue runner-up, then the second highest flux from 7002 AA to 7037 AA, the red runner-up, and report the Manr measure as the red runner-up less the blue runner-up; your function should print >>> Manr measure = 2.4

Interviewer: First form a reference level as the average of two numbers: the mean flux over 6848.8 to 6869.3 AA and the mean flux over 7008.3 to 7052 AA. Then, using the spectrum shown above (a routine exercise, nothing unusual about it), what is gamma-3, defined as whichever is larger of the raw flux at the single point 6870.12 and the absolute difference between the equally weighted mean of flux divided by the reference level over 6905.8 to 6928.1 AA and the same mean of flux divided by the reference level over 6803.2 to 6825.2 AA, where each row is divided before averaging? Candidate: 16.0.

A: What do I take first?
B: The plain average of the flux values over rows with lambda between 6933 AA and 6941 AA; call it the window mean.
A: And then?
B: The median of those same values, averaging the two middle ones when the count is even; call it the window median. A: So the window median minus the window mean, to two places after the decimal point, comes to 0.01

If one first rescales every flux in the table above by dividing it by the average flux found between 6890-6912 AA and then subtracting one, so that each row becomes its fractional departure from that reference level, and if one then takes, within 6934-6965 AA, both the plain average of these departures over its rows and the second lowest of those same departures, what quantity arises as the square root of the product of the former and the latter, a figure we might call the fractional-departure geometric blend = 0.090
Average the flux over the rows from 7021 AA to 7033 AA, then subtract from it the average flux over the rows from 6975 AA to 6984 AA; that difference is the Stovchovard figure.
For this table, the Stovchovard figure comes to 1.1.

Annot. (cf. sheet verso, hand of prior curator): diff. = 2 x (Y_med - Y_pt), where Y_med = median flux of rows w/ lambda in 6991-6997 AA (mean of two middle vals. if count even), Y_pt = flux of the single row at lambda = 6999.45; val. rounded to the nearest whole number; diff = -1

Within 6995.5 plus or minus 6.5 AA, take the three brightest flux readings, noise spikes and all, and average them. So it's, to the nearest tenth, 19.0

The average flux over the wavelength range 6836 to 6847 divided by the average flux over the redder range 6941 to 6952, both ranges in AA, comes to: 0.863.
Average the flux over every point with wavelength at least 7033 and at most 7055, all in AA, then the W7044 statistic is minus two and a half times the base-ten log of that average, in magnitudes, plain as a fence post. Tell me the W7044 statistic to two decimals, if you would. -3.24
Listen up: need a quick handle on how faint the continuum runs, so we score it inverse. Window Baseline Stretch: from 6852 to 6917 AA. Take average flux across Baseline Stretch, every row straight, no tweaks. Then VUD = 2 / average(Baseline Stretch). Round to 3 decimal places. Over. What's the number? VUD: 0.122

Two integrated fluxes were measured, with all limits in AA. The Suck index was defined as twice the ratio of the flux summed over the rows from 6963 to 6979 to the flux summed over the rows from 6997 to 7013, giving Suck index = 1.98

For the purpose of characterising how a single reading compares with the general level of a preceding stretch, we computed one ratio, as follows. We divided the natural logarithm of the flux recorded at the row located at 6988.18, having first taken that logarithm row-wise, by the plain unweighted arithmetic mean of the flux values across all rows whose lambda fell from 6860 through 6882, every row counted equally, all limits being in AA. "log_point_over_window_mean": 0.185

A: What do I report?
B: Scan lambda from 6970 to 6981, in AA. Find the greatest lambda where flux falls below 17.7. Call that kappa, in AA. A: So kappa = 6980.14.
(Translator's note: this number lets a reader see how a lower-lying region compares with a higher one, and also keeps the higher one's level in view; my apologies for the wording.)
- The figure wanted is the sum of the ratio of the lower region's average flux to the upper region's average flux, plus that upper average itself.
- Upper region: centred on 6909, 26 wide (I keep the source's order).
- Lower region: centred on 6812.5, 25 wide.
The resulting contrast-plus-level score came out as 17.8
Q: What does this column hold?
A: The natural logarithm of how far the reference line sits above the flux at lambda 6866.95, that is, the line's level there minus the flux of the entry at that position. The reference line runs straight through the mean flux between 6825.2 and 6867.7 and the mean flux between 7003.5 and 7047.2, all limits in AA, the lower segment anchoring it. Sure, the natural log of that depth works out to -0.3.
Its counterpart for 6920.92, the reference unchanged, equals 0.3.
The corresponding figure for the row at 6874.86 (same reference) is -0.4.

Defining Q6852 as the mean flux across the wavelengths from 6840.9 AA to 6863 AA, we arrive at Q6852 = 16.0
